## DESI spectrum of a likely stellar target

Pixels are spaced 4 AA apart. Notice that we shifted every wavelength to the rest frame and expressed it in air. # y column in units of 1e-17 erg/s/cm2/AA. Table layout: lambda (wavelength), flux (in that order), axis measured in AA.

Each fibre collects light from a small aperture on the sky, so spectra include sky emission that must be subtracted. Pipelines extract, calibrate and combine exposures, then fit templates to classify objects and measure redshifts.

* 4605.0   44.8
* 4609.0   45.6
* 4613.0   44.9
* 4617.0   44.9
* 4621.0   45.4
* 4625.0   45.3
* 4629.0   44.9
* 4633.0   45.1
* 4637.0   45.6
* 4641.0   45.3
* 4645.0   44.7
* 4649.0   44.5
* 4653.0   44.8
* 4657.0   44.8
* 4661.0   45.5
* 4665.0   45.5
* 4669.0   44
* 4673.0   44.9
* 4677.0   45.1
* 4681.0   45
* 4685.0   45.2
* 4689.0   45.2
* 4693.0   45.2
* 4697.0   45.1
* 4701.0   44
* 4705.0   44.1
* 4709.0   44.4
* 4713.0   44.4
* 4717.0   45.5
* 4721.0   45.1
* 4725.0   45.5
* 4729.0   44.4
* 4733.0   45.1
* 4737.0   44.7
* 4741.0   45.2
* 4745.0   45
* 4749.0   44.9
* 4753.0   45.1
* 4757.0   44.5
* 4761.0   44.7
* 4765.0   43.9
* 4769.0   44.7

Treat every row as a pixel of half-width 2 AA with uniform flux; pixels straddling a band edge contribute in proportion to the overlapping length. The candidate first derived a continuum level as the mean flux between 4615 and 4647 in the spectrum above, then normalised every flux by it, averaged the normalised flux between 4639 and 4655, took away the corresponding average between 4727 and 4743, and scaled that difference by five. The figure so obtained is -0.003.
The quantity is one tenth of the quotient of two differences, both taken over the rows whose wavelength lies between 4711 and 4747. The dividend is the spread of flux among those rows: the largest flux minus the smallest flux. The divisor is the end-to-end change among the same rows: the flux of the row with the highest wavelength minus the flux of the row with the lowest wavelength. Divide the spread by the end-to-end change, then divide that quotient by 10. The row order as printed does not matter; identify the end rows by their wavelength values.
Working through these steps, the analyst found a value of 0.18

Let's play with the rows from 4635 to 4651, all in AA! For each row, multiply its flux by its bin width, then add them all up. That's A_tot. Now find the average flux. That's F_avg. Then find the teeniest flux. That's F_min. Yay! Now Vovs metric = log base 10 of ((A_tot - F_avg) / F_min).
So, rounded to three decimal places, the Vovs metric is 1.181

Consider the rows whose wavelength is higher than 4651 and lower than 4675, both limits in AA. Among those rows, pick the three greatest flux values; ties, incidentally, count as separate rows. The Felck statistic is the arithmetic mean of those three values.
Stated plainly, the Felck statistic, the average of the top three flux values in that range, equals 45.3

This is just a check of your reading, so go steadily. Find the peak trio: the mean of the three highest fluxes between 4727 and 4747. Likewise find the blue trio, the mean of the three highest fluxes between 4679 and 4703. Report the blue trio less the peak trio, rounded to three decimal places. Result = 0.100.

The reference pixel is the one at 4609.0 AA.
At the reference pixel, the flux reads 45.6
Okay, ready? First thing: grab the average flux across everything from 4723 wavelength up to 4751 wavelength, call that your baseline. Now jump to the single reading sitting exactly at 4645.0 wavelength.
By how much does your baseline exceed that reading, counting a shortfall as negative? 0.27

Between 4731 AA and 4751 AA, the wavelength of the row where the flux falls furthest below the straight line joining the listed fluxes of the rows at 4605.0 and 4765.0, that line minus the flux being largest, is 4737.0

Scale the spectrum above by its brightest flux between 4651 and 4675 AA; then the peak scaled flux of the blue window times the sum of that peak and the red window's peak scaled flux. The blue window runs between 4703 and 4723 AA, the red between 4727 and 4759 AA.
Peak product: 1.99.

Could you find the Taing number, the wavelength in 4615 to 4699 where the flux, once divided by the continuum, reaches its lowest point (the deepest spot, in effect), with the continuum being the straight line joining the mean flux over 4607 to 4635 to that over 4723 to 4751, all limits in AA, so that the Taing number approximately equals 4669.0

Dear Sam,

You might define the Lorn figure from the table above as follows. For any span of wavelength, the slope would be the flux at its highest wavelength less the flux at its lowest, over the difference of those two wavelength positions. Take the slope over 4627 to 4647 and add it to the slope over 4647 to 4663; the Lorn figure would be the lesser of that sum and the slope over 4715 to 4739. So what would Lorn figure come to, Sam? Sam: -0.040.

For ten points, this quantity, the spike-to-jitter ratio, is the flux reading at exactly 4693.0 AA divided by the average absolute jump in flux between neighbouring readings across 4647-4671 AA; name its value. 90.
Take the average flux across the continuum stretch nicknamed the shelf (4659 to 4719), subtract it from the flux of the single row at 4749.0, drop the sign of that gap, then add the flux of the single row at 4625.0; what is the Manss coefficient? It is 45.3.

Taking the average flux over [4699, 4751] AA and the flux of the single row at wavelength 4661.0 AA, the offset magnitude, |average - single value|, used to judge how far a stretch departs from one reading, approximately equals 0.71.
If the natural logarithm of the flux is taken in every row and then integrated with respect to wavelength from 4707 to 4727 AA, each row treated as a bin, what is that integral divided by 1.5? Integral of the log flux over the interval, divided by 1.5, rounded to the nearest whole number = 51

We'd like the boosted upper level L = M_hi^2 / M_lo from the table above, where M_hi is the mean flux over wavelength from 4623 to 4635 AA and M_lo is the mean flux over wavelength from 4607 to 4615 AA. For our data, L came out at 45.0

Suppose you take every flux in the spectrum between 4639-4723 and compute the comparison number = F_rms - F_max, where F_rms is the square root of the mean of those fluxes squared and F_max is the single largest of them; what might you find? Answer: -0.63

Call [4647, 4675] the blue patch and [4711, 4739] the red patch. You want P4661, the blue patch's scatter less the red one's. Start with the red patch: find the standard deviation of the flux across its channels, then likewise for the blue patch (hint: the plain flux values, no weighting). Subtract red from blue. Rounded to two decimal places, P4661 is 0.06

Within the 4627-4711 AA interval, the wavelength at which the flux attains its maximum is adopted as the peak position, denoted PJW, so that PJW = 4637.0 AA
